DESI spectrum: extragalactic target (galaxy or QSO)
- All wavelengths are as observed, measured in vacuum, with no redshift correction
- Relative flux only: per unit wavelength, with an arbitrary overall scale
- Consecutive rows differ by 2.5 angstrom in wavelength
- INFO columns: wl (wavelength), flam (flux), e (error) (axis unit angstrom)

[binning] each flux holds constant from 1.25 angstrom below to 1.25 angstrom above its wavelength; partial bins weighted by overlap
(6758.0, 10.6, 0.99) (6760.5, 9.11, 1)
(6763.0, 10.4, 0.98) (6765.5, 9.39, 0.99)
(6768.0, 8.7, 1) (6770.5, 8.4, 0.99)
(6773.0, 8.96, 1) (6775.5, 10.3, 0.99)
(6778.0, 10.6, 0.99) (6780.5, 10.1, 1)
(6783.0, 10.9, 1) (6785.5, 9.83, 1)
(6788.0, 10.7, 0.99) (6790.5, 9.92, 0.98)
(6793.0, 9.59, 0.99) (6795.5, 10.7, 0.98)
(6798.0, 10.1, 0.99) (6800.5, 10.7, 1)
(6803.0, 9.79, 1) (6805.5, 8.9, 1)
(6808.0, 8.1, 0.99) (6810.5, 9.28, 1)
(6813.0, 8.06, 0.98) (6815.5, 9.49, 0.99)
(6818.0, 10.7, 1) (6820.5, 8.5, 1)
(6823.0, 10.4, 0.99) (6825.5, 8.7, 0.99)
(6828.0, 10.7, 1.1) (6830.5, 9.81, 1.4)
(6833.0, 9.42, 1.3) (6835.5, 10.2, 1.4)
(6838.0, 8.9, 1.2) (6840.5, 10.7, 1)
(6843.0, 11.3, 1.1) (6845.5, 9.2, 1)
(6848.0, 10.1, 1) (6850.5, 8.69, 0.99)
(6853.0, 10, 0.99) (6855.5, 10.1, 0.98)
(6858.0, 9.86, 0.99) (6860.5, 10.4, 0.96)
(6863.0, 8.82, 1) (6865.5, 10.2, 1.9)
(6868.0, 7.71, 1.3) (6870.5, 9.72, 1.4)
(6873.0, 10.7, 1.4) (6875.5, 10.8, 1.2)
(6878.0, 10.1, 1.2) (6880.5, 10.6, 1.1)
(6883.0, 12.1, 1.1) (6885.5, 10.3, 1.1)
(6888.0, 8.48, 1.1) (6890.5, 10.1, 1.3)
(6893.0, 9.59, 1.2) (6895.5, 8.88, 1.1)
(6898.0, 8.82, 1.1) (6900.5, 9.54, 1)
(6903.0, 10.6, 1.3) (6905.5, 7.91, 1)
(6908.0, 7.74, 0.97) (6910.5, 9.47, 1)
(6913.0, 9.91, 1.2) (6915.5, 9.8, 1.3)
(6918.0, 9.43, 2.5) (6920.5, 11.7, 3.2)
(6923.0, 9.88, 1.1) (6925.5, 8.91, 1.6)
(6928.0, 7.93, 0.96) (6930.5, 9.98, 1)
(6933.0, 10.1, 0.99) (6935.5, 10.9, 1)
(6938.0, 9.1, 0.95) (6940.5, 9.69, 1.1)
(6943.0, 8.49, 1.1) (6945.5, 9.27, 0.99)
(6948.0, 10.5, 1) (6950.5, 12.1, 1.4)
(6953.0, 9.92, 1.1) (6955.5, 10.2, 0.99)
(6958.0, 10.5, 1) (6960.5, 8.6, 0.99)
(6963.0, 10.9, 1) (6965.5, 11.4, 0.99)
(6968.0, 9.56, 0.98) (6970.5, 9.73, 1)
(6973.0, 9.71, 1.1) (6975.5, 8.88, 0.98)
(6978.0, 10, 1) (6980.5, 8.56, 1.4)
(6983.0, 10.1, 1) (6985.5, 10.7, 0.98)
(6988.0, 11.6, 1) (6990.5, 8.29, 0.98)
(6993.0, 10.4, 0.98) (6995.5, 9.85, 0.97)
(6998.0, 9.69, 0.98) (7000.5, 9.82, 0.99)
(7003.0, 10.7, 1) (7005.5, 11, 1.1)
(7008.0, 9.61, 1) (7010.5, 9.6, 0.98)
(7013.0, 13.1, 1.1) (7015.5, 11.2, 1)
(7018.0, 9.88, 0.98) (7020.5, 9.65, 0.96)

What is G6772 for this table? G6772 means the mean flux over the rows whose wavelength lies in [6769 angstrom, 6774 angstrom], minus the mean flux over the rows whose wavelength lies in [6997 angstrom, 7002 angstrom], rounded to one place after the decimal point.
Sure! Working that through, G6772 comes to -1.1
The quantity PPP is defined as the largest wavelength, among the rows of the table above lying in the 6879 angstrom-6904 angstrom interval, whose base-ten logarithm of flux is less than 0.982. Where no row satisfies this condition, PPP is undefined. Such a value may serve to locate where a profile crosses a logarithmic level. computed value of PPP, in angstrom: 6900.5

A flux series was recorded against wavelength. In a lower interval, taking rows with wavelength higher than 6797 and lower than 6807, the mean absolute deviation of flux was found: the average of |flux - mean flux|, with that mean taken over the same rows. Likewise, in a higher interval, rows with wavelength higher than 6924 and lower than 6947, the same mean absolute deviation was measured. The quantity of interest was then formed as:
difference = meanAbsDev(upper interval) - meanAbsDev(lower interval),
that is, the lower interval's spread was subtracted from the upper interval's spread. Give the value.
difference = 0.18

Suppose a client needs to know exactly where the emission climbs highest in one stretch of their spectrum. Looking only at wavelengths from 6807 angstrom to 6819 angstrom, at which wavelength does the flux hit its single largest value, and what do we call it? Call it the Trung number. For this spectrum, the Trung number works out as 6818.0 angstrom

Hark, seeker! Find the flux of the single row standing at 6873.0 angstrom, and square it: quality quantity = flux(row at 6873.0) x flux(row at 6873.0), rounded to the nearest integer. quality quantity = 114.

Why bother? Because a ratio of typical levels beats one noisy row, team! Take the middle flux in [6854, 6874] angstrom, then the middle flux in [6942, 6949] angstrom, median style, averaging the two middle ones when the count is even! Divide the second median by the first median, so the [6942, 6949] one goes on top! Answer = 0.93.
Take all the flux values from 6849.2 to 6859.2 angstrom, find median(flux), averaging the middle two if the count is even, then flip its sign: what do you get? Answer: -9.9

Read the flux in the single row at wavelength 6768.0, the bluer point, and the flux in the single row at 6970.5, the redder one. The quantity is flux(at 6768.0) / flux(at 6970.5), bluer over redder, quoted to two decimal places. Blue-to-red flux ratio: 0.89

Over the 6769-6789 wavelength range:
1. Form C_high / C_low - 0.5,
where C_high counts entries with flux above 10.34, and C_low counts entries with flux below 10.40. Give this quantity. 0.10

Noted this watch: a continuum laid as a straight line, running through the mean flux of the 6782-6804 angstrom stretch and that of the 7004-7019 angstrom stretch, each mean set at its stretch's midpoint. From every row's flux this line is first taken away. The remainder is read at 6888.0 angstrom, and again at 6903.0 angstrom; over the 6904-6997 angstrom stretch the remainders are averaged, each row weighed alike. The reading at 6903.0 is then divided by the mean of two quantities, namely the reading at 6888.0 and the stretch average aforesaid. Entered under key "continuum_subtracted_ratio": -0.1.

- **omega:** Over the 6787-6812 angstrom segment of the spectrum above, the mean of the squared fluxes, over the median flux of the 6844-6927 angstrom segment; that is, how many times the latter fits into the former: 9.8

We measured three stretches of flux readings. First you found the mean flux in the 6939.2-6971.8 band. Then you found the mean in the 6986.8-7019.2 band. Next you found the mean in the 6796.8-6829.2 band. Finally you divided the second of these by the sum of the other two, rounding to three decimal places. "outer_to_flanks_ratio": 0.530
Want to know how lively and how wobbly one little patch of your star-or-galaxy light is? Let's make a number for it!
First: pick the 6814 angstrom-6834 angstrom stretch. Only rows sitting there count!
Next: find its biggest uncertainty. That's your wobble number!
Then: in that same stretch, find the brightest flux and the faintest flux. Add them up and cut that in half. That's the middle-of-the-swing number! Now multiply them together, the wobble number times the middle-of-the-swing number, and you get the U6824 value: 13.4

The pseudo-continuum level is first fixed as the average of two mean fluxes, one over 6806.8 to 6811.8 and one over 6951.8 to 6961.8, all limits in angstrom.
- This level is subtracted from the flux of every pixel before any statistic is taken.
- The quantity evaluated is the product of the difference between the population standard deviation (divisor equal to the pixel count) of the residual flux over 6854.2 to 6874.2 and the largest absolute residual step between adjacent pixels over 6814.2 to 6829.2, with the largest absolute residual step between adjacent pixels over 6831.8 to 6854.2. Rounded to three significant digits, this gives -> -2.70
